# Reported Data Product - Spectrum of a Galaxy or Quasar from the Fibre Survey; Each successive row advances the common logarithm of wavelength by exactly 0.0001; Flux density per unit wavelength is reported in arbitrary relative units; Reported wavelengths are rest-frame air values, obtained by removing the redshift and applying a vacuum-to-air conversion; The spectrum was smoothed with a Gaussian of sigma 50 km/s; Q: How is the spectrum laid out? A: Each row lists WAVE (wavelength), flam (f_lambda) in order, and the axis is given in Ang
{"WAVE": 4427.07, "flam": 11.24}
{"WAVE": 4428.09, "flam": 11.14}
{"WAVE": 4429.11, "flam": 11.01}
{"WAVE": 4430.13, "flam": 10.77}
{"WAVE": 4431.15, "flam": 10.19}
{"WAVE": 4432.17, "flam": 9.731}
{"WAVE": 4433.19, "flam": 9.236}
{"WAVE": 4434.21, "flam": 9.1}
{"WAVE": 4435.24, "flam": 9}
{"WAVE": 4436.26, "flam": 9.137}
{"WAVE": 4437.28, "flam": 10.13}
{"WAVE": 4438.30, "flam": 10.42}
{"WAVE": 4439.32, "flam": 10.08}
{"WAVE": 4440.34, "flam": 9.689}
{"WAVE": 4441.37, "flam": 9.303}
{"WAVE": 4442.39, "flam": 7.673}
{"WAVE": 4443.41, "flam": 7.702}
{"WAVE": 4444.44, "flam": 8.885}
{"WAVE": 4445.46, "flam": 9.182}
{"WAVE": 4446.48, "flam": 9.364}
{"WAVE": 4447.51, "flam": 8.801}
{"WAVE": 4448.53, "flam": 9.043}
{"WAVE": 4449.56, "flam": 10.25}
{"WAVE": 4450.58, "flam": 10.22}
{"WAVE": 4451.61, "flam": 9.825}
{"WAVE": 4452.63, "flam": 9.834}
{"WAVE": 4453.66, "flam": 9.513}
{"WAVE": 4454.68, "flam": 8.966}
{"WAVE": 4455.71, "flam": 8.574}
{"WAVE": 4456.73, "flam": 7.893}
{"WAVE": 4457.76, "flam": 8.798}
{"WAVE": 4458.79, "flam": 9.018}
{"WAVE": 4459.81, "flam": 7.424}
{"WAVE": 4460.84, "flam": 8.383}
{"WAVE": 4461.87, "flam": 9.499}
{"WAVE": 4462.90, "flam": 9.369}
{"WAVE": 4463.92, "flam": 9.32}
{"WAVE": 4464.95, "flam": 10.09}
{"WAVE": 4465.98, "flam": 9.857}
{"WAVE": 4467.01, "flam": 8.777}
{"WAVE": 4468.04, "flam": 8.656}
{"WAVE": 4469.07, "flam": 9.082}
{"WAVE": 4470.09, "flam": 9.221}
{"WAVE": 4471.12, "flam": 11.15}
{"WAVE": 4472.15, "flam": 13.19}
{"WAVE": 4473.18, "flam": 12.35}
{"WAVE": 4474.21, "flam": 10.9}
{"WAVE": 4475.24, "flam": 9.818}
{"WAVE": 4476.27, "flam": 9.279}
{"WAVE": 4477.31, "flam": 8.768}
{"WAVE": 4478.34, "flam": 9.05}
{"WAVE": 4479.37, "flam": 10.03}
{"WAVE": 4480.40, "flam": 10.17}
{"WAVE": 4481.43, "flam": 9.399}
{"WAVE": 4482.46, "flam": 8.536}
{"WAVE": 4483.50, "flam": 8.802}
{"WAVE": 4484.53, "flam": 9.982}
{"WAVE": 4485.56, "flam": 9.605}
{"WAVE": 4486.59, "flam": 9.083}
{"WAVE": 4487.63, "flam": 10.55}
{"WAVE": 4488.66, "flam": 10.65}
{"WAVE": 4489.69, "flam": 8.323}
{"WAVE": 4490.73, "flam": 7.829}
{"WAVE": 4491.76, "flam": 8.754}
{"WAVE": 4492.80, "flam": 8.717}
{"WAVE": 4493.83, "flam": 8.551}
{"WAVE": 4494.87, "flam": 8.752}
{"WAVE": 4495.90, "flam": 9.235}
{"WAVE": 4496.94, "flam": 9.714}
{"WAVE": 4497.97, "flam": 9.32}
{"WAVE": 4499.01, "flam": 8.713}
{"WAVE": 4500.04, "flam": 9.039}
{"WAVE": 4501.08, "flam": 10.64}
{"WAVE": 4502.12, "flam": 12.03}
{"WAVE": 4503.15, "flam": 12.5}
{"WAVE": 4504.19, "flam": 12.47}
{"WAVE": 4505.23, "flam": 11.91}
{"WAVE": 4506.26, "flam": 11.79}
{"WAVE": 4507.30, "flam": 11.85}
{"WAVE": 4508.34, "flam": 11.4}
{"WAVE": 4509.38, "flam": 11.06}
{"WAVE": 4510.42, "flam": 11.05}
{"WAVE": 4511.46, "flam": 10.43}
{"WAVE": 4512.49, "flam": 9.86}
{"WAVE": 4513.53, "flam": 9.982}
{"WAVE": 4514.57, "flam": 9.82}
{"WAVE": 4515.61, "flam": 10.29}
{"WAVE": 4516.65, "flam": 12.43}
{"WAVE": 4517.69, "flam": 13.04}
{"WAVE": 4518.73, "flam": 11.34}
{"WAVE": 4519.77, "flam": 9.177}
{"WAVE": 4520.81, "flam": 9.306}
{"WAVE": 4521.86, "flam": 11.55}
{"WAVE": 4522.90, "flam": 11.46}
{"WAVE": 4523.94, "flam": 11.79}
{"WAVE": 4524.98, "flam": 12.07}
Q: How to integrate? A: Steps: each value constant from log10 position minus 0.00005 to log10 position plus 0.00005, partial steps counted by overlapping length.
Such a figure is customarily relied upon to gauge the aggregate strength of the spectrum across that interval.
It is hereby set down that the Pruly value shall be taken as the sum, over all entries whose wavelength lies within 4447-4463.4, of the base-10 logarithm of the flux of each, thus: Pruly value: 15.3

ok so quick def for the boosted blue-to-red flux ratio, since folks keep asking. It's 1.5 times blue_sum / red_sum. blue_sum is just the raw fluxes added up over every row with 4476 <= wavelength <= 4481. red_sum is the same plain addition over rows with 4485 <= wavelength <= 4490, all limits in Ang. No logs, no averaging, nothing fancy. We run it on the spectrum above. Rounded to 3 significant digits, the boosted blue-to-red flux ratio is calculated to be 1.47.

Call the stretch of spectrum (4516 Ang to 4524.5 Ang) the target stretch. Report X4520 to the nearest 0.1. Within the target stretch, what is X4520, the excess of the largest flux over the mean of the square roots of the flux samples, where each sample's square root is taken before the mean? 9.7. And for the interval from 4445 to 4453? 7.2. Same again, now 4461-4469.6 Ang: 7.0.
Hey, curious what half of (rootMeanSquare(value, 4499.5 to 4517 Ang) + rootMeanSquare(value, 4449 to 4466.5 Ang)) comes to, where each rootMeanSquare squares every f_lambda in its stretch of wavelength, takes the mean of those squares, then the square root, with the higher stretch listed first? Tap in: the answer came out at 10.20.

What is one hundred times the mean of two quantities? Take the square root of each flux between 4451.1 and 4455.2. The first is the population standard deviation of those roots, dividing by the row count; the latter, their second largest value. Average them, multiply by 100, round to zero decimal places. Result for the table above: 160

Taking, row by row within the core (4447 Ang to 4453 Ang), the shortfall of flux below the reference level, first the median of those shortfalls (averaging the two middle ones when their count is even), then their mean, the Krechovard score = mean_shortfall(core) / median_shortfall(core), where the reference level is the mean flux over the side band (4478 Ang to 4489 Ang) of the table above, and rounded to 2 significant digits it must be 0.19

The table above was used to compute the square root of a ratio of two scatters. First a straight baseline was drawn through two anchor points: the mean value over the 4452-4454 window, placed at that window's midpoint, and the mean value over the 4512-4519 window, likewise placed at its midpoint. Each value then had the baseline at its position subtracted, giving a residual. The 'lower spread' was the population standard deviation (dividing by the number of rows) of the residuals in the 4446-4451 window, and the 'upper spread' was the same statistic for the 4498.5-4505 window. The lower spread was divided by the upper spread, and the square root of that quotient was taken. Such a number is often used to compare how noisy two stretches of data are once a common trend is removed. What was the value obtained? 0.61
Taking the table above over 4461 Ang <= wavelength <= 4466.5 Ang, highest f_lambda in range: 10.09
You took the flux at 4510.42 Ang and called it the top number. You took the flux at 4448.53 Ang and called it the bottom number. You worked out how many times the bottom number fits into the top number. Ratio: 1.22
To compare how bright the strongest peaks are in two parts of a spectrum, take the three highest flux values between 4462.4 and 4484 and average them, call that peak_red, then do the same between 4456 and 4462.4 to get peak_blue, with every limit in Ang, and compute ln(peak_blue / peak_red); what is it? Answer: -0.30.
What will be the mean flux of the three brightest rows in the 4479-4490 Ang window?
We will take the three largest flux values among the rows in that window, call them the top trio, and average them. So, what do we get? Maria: 10.5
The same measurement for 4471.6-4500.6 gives 12.1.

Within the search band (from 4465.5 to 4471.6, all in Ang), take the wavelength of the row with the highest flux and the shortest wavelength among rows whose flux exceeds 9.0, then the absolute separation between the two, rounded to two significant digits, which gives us 5.1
